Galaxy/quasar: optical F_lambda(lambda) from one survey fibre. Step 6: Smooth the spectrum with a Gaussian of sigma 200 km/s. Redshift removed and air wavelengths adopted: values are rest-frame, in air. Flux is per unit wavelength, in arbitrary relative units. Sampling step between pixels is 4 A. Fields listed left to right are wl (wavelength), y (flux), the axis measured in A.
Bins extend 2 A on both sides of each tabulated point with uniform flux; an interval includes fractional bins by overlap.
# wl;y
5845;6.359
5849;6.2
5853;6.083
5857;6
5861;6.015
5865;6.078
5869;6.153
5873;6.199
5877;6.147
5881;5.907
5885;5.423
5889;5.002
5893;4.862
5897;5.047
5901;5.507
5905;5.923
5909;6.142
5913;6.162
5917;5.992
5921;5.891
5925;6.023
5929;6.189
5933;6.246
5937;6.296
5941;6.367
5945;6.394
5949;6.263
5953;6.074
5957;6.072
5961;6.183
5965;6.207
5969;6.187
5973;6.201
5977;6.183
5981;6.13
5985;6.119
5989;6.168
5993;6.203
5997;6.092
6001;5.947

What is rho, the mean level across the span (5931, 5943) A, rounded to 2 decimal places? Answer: 6.30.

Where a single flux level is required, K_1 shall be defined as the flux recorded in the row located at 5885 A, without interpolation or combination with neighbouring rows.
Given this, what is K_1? 5.423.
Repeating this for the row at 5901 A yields 5.507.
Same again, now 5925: 6.023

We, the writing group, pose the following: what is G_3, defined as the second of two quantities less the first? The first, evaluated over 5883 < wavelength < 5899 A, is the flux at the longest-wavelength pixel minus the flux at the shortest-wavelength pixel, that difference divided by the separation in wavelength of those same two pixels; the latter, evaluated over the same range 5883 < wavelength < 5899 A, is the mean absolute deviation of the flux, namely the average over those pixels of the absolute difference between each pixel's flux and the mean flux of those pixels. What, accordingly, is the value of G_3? 0.20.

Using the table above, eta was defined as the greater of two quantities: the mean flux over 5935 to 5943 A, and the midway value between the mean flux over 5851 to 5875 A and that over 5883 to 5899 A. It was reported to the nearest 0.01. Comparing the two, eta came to 6.33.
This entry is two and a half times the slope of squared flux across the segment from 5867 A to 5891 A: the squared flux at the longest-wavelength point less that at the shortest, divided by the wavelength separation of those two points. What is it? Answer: -1.6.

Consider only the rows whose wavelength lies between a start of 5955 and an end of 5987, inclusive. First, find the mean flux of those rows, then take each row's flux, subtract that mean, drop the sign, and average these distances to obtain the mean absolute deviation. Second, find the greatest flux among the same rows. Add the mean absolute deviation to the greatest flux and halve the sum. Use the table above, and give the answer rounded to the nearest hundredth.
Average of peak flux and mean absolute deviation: 3.12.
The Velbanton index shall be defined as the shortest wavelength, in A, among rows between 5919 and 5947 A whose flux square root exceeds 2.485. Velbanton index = 5929 A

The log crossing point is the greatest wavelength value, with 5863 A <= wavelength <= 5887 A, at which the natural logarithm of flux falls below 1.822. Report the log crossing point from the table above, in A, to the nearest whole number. 5885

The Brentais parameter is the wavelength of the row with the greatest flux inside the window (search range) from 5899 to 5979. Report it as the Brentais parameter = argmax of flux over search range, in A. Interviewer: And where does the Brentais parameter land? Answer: 5945 A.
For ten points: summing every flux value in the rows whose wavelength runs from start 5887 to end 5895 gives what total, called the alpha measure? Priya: 9.9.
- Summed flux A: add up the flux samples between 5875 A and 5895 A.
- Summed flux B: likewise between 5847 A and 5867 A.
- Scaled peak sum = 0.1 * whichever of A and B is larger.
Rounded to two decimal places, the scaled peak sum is 3.04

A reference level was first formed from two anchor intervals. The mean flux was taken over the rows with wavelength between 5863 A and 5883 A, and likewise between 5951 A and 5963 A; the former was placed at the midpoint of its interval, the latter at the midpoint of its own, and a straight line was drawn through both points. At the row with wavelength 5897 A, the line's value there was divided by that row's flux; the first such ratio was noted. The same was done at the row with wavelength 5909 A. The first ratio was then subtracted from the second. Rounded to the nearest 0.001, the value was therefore -0.215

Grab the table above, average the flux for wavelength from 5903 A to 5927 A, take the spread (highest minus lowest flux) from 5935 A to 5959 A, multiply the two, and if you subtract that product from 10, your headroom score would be 8.1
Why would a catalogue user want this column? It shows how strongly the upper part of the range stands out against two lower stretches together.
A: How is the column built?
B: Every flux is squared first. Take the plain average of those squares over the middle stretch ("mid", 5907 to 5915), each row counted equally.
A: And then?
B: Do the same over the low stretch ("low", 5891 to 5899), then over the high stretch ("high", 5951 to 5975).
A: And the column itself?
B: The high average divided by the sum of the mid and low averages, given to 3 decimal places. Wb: 0.607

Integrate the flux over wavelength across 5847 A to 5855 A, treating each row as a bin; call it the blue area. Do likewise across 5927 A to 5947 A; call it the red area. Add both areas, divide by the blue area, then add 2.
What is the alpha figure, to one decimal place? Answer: 5.6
